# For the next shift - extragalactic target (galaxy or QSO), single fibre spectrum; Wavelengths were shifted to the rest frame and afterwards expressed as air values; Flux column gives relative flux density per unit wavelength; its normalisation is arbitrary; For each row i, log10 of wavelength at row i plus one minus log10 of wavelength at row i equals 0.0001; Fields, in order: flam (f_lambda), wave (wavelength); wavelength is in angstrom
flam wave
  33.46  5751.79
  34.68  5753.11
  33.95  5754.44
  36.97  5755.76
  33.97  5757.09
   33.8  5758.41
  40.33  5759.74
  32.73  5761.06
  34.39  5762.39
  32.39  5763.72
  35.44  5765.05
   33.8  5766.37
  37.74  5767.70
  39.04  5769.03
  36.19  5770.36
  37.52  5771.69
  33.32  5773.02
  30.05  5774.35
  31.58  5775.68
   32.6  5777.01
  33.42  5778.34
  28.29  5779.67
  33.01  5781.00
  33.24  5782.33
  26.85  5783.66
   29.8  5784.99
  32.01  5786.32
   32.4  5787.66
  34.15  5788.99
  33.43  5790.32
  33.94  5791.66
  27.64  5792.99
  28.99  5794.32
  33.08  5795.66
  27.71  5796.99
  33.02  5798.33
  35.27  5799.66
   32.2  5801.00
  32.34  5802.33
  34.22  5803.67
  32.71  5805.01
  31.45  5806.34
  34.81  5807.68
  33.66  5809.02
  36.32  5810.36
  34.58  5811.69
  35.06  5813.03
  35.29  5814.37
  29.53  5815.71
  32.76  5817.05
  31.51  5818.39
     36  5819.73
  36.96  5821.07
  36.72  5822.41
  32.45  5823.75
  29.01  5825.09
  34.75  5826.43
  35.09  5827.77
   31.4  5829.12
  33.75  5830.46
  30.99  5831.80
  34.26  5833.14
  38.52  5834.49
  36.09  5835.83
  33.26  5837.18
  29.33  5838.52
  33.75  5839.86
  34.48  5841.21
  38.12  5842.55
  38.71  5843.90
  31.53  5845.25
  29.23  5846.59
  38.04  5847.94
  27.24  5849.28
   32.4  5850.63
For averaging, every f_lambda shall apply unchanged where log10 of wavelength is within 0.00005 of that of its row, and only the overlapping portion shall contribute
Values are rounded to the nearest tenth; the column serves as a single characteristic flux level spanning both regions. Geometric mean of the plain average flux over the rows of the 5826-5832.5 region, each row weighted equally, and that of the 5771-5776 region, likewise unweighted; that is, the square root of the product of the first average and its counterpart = 33.2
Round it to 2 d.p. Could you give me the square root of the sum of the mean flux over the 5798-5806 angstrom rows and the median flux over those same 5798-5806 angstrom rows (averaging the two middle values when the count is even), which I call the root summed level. 8.13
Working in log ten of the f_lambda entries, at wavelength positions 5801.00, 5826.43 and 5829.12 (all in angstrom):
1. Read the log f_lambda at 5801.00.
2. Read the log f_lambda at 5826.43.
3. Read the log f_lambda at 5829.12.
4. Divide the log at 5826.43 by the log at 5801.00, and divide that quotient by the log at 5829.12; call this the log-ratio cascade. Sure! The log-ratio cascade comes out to 0.68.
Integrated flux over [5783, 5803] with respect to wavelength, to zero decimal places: 631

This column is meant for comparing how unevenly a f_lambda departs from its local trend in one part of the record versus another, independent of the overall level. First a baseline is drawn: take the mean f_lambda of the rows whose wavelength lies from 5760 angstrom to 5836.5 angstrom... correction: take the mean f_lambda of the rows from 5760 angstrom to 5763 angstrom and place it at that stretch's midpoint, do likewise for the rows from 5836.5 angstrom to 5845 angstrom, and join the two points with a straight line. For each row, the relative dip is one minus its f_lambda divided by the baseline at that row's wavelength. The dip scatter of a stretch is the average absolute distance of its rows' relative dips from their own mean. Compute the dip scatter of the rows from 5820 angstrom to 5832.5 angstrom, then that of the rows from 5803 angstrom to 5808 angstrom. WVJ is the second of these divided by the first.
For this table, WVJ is 0.55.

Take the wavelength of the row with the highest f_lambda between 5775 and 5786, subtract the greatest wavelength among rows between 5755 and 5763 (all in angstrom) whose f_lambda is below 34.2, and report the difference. 17.3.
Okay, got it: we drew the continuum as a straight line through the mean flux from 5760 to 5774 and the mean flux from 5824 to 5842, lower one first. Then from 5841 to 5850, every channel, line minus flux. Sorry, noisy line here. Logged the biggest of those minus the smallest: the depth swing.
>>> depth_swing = 11.3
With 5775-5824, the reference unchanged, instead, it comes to 11.1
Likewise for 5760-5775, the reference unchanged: 8.8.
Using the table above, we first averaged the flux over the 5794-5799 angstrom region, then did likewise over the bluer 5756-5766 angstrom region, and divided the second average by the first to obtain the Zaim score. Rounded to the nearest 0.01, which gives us 1.13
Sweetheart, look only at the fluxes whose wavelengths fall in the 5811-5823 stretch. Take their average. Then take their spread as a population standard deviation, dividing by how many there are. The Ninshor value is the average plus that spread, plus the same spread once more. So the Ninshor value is 39.0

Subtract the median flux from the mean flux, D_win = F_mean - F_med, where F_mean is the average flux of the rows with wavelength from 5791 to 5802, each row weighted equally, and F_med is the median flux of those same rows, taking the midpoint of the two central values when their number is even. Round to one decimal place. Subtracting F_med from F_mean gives -1.1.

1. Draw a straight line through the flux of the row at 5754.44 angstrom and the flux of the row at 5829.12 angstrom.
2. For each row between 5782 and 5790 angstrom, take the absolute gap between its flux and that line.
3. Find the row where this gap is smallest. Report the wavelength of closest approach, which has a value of 5782.33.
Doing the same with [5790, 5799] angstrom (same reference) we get 5795.66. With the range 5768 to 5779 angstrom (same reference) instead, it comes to 5773.02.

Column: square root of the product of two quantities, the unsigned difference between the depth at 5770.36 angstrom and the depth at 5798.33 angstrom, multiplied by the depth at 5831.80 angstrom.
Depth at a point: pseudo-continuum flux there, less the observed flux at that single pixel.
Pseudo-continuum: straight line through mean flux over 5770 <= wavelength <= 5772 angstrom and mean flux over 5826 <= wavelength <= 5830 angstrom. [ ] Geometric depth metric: 2.0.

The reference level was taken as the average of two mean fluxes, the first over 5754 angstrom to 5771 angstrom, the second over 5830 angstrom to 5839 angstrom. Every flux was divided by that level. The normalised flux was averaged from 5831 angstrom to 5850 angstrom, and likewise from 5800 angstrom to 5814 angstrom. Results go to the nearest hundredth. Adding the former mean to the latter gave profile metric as 1.95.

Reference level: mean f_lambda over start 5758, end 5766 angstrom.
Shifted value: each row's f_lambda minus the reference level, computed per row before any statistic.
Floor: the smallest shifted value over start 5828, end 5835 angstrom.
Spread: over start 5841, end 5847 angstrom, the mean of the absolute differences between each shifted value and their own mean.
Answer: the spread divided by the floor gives -0.84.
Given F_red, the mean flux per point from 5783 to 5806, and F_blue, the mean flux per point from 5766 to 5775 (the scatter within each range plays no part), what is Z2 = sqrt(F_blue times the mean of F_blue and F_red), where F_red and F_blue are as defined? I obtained 34.5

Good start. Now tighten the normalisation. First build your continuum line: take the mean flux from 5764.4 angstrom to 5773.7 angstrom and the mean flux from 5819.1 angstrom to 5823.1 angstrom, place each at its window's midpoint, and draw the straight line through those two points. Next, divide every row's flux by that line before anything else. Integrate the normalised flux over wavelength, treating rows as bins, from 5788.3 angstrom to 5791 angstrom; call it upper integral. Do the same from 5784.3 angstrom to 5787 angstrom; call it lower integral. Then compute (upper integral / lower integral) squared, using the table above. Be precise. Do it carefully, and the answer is 1.2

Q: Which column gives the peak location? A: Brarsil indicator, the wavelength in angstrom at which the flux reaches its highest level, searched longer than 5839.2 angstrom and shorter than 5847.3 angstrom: 5843.90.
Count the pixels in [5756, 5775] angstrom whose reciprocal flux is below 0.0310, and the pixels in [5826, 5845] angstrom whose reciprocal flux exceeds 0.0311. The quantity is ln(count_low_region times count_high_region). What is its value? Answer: 3.66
